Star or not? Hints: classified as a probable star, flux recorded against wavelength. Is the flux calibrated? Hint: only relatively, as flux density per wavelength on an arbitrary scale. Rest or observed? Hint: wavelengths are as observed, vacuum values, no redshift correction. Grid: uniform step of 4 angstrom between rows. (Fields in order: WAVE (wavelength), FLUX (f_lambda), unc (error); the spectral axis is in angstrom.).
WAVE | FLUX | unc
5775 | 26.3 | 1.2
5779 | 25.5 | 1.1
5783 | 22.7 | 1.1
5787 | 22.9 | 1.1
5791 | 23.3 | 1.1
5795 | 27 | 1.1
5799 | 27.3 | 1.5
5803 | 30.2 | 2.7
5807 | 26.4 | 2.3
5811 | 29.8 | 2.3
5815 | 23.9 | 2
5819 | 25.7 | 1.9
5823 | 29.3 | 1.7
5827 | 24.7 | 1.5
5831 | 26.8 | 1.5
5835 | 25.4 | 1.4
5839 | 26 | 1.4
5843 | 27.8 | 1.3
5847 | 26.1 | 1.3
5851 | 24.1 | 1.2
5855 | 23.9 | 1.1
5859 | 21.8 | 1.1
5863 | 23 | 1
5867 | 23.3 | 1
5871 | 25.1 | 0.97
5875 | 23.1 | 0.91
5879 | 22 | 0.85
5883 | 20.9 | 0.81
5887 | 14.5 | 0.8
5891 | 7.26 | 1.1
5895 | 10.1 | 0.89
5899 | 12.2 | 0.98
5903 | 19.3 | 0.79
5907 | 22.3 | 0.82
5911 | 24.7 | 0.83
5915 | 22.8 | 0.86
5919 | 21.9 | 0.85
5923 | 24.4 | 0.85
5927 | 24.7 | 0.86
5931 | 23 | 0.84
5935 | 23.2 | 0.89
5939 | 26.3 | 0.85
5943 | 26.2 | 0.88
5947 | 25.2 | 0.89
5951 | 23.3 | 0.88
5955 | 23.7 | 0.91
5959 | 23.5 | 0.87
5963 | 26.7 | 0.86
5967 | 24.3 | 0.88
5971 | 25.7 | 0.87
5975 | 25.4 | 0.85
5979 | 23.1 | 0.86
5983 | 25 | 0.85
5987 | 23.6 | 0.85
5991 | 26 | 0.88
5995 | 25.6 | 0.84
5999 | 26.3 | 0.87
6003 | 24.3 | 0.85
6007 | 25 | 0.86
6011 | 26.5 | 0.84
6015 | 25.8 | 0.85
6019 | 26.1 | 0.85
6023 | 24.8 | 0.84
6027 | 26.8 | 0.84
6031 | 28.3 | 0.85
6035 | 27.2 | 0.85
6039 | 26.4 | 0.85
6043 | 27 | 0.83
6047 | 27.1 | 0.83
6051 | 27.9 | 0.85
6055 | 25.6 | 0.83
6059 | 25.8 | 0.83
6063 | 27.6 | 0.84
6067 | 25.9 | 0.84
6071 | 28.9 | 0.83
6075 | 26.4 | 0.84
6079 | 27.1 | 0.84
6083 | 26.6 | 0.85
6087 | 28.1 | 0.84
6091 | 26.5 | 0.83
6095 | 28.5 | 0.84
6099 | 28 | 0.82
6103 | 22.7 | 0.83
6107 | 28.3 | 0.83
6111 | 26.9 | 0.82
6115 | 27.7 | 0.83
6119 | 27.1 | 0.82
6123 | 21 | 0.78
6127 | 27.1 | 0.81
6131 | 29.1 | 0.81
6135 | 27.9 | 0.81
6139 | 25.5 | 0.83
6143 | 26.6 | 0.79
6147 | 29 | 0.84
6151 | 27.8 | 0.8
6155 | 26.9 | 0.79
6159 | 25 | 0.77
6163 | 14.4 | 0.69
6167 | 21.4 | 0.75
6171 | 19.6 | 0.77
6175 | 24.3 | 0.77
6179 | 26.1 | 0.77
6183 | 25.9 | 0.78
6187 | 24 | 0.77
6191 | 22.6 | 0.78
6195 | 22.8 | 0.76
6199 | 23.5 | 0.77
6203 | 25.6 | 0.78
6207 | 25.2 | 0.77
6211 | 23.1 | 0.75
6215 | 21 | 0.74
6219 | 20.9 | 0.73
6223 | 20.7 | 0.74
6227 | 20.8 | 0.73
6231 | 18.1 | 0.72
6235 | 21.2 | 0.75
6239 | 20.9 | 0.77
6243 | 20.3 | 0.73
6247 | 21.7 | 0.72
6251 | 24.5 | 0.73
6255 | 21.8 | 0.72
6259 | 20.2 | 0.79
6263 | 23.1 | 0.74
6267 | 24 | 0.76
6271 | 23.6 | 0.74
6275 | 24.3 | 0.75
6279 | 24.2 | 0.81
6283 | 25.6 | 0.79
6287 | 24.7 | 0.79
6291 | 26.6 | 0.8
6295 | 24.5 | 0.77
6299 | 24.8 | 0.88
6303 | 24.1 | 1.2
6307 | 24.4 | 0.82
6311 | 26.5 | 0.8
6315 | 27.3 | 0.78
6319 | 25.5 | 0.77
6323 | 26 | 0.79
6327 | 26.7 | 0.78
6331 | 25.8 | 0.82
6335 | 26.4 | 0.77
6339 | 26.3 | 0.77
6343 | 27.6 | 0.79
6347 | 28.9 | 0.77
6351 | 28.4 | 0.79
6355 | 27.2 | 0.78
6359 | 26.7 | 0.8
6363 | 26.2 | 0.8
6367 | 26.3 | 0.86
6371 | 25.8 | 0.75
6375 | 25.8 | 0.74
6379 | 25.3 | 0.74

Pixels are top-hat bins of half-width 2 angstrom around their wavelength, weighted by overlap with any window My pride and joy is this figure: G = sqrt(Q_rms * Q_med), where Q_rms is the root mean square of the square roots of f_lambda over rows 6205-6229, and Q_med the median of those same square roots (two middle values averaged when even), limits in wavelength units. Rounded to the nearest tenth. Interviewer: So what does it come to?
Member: 4.6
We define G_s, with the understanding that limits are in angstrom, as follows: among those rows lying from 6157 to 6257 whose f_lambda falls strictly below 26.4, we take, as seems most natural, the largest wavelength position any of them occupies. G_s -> 6255 angstrom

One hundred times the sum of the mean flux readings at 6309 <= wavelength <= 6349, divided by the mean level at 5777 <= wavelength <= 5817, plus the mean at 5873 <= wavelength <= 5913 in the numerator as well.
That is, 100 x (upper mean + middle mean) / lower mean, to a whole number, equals 171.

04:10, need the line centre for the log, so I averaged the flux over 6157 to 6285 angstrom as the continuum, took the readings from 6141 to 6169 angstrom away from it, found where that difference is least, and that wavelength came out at 6147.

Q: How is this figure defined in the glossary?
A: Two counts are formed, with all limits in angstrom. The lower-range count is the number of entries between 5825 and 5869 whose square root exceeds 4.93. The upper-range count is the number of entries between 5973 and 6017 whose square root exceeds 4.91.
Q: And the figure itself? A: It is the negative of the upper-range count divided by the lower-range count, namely -1.5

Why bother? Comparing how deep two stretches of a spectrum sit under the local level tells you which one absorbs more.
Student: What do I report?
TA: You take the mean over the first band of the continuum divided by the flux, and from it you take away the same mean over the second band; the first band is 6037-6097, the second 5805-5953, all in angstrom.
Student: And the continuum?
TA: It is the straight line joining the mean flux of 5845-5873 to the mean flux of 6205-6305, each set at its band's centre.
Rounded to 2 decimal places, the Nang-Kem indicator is -0.26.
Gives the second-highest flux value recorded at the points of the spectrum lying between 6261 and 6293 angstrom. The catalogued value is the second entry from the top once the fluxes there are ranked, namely 25.6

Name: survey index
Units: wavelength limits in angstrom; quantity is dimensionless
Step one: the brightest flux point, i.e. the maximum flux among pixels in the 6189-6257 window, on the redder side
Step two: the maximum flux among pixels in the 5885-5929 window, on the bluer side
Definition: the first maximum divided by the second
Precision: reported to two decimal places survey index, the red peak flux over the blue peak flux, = 1.04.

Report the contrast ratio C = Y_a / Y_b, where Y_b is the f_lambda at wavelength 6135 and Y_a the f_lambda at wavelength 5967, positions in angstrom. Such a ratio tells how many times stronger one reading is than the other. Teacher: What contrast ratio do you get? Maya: 0.87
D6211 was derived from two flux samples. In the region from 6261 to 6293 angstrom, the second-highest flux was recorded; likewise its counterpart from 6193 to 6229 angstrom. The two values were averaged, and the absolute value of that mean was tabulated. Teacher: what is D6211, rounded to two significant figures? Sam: 25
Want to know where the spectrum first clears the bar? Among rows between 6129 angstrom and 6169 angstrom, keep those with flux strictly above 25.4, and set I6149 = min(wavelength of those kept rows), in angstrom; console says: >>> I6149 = 6131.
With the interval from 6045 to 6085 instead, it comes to 6047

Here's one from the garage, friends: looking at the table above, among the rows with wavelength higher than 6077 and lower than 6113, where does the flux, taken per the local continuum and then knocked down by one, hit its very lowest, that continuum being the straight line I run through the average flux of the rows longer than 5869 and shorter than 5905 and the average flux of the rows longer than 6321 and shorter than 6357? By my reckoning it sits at 6103 angstrom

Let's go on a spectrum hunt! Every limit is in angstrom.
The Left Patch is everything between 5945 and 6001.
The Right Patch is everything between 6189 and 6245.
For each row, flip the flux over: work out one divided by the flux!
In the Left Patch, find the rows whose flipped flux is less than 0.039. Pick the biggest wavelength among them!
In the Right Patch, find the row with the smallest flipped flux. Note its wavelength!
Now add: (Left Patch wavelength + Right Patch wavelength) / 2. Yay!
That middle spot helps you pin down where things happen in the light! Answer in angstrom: 6101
